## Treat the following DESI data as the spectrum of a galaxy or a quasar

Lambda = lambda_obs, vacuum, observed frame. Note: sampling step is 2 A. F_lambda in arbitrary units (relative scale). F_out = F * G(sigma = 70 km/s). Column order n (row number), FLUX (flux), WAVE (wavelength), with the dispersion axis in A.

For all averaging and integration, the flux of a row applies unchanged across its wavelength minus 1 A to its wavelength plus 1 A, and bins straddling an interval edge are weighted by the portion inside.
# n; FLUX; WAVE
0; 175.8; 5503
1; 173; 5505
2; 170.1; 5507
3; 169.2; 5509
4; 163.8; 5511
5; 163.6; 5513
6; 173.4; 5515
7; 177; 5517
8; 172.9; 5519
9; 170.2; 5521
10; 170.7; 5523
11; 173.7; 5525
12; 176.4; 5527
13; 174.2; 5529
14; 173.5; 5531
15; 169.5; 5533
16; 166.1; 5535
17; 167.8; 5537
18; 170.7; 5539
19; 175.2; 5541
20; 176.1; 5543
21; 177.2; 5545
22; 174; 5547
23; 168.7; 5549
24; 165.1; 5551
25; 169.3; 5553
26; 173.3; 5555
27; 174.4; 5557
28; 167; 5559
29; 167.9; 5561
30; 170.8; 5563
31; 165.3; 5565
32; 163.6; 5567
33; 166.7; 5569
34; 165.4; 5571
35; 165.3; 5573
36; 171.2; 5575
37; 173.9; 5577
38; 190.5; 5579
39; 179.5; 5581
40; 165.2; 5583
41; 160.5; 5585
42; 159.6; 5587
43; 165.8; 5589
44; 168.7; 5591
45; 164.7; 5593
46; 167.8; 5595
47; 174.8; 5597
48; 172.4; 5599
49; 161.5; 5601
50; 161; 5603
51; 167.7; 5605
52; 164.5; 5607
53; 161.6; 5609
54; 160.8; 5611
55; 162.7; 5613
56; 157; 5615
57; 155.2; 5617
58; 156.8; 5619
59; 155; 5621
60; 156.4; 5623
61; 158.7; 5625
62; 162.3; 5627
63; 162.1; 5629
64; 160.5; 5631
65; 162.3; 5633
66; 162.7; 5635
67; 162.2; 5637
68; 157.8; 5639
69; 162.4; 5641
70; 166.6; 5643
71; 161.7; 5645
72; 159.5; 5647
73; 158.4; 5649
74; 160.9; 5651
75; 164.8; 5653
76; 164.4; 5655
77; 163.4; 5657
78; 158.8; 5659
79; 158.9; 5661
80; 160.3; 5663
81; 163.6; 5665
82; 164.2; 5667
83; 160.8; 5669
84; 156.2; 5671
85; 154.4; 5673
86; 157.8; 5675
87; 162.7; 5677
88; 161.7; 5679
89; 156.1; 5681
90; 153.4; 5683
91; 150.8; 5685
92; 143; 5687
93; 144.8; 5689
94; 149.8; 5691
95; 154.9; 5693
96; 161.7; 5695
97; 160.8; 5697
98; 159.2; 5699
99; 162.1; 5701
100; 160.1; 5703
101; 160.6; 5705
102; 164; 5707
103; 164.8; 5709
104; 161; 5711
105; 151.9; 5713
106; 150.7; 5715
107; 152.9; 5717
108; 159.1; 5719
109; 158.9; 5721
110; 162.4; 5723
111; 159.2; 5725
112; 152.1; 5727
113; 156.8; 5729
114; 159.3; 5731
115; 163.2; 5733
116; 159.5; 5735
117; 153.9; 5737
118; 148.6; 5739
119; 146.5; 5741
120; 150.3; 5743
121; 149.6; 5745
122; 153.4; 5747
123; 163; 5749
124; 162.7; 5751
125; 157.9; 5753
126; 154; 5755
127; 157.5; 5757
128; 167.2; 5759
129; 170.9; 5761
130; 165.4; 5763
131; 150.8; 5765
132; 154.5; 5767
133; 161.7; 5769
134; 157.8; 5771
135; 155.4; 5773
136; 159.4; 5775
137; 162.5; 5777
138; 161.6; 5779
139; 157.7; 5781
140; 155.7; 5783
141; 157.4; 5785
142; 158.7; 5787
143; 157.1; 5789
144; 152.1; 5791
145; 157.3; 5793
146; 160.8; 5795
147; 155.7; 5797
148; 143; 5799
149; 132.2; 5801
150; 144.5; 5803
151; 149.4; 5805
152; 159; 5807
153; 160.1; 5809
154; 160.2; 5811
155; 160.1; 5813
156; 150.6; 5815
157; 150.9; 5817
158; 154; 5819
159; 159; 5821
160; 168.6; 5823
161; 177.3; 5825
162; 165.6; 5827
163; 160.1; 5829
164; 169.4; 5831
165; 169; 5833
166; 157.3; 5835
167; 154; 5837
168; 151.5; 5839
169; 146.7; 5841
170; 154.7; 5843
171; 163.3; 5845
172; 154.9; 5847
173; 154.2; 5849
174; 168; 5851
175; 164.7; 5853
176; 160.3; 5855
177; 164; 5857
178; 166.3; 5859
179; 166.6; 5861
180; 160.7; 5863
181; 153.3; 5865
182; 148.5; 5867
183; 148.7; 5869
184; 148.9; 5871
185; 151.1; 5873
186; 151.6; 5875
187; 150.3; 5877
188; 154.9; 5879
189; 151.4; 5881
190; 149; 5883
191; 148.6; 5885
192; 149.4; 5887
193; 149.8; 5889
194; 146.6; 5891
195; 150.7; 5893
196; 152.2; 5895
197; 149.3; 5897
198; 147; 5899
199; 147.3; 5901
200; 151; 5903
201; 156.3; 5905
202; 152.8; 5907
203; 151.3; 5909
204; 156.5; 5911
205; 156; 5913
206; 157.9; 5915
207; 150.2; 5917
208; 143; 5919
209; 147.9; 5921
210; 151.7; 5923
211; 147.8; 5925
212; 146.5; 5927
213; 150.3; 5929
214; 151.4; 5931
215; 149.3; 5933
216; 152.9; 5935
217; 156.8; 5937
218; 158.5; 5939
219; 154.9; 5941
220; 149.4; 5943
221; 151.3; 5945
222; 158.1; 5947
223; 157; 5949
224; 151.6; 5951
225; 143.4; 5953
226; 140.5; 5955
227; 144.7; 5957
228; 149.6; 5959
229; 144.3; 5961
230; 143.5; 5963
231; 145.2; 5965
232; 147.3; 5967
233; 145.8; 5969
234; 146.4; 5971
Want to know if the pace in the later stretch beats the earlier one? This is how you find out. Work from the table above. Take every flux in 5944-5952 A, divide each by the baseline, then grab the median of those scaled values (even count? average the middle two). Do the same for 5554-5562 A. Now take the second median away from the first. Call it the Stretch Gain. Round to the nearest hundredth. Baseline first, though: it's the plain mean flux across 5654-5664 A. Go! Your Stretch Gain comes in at -0.10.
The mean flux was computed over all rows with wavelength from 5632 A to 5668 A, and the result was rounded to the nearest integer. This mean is 162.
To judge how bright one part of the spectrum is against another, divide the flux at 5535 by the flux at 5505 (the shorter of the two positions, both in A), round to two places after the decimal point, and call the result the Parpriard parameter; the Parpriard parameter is 0.96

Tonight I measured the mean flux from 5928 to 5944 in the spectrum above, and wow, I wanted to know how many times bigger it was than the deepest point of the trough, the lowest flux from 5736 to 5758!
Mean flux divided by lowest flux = 1.04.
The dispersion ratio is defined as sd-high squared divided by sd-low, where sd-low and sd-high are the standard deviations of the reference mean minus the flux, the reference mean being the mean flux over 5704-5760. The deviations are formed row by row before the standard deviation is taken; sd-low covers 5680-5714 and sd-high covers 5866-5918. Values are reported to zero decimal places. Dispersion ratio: 1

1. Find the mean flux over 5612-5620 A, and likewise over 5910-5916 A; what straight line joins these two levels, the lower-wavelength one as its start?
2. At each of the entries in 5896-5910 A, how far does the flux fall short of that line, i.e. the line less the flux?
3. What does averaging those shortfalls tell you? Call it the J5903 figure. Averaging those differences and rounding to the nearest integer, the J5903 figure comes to 6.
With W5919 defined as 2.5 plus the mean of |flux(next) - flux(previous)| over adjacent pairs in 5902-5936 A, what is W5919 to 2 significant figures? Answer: 6.1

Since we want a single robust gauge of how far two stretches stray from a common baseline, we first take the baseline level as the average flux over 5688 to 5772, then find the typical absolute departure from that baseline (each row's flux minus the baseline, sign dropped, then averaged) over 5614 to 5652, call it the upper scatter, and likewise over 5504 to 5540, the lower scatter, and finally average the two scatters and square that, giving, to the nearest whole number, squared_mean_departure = 68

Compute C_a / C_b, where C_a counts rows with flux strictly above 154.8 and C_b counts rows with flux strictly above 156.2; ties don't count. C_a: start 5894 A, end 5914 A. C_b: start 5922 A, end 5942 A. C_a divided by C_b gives 1.5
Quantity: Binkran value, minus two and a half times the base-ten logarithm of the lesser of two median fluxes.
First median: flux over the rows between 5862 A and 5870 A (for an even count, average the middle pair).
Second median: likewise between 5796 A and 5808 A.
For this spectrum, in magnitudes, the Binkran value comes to -5.42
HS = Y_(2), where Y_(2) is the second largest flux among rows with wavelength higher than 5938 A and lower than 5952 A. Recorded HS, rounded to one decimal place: 158.1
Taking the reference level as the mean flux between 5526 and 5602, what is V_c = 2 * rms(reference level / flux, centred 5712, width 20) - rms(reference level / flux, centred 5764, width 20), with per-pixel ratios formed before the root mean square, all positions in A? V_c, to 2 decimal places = 1.08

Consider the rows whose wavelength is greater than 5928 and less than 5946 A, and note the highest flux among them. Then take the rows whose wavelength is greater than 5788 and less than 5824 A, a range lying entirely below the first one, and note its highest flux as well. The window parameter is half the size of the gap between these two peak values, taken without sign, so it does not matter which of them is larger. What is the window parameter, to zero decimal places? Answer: 5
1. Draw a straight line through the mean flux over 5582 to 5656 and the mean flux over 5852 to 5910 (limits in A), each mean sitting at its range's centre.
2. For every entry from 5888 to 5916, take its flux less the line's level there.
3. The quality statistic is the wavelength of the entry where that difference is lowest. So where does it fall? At 5891 A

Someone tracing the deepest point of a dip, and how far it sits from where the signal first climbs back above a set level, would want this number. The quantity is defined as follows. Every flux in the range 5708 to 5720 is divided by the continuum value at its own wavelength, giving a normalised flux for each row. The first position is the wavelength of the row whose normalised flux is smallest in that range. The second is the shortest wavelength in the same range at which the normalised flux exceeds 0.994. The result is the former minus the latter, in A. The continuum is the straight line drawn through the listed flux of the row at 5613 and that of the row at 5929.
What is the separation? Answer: 6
